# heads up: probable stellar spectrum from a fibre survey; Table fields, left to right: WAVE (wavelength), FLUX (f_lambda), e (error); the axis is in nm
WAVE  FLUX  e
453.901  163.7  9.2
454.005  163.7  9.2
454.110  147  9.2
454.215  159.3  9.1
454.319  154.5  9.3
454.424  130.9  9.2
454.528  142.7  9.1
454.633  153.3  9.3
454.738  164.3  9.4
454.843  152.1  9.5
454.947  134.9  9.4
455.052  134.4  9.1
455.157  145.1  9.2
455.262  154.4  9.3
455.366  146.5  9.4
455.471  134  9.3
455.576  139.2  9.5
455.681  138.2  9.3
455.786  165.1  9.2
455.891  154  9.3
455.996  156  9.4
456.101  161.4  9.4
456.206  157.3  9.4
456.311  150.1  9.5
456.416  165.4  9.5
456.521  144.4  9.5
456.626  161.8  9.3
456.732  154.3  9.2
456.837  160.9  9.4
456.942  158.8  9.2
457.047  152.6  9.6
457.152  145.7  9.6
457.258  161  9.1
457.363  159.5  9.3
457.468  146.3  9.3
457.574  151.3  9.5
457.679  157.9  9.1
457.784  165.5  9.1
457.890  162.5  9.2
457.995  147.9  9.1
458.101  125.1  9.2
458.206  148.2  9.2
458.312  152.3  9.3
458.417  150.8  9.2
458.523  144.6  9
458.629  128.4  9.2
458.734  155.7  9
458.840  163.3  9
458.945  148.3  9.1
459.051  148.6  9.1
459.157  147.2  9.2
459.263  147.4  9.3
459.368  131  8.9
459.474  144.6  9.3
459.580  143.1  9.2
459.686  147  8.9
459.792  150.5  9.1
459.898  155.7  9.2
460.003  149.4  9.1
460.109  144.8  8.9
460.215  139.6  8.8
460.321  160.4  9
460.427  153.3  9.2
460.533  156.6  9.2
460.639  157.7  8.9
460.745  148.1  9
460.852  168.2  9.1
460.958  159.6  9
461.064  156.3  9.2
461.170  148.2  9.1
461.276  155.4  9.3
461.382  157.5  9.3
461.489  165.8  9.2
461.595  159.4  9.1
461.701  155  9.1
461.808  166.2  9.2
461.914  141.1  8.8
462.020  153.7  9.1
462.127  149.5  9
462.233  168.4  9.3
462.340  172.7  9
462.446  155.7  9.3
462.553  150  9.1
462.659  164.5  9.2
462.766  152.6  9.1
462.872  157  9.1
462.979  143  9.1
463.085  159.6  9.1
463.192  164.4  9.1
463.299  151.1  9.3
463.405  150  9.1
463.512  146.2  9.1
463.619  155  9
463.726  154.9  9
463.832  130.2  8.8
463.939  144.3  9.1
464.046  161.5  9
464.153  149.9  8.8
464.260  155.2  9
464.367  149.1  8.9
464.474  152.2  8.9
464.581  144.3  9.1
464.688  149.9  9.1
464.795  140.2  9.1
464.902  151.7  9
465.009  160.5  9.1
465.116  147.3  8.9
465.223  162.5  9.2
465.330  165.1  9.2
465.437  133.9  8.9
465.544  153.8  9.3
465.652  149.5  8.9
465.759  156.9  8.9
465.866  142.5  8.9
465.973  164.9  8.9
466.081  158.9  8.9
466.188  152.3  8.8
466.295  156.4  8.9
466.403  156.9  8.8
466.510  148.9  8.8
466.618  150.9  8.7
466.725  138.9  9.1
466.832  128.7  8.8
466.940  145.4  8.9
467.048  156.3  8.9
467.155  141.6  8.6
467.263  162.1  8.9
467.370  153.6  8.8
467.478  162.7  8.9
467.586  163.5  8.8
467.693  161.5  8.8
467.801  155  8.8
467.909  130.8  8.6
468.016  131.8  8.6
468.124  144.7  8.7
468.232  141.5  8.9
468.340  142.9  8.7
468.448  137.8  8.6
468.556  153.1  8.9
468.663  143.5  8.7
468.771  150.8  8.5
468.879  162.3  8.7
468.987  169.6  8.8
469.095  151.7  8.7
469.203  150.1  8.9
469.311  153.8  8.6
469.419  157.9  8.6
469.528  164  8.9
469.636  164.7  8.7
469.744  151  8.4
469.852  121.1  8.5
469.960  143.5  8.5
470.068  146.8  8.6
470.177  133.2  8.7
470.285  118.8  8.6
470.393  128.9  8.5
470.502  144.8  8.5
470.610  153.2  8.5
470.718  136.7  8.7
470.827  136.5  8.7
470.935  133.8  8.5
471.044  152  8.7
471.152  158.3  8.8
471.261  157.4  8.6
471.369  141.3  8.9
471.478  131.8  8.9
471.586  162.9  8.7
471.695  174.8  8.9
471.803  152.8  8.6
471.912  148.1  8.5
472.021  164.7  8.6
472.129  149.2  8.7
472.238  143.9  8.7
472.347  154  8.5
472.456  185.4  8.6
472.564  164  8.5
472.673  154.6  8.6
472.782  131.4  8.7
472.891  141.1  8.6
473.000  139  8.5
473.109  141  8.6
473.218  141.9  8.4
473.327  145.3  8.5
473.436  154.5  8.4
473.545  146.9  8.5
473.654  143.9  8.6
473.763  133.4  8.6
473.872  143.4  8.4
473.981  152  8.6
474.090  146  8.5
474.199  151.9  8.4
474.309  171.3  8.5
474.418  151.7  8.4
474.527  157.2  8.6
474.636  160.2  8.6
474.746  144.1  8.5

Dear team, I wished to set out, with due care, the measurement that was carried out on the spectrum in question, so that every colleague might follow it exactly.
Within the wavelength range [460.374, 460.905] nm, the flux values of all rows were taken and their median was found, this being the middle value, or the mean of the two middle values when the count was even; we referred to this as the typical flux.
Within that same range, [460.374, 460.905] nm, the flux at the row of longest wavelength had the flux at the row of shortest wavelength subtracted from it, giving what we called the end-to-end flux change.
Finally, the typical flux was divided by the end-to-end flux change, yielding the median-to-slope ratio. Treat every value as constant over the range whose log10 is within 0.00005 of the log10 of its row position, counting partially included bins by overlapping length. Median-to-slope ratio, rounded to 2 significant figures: 11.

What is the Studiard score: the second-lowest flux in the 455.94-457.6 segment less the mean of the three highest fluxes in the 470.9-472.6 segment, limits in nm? -29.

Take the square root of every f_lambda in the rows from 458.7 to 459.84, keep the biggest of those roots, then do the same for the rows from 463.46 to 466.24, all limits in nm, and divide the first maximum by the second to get 0.99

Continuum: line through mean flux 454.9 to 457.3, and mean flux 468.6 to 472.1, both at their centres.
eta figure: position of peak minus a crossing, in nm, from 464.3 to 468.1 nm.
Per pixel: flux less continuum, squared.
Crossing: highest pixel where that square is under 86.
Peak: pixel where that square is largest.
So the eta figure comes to -0.97 nm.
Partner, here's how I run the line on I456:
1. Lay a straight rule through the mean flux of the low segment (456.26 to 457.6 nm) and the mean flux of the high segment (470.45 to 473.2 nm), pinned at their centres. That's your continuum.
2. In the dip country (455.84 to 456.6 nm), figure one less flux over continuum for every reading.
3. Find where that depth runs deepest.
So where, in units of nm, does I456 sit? 456.521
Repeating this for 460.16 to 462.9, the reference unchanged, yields 460.215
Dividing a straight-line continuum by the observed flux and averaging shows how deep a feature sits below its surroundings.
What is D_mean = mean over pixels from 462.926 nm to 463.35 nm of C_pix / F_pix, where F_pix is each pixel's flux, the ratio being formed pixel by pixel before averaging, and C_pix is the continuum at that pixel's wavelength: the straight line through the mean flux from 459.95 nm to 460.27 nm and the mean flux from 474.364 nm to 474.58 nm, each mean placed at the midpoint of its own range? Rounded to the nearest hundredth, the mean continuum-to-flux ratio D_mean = 0.95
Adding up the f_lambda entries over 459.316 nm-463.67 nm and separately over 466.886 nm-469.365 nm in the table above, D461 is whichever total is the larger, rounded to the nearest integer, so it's 6308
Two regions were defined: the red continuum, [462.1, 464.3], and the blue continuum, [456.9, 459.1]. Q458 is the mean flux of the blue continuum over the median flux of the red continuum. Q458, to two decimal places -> 0.98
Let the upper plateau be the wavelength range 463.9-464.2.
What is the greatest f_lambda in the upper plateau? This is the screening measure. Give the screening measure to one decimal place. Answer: 161.5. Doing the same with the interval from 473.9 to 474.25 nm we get 152.0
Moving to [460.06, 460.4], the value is 160.4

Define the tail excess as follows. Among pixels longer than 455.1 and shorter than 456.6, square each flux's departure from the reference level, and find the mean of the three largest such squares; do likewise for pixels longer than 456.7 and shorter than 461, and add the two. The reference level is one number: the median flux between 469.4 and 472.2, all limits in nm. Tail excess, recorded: 704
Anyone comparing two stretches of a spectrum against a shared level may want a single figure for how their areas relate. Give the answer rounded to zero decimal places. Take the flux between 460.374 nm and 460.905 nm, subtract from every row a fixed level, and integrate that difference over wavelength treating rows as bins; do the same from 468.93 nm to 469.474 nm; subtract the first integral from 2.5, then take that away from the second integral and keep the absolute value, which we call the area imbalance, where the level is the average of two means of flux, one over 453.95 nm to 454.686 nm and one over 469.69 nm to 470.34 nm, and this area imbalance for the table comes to 12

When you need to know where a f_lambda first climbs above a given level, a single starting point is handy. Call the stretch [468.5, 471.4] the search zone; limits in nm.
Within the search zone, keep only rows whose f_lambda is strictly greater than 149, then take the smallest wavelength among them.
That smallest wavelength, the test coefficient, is 468.556 nm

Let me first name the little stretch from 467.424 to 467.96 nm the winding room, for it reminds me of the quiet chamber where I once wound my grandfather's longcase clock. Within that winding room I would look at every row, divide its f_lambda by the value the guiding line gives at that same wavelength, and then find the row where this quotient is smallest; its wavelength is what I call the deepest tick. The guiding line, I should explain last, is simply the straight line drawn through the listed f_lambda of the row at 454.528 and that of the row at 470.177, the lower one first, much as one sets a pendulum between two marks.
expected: 467.909 nm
